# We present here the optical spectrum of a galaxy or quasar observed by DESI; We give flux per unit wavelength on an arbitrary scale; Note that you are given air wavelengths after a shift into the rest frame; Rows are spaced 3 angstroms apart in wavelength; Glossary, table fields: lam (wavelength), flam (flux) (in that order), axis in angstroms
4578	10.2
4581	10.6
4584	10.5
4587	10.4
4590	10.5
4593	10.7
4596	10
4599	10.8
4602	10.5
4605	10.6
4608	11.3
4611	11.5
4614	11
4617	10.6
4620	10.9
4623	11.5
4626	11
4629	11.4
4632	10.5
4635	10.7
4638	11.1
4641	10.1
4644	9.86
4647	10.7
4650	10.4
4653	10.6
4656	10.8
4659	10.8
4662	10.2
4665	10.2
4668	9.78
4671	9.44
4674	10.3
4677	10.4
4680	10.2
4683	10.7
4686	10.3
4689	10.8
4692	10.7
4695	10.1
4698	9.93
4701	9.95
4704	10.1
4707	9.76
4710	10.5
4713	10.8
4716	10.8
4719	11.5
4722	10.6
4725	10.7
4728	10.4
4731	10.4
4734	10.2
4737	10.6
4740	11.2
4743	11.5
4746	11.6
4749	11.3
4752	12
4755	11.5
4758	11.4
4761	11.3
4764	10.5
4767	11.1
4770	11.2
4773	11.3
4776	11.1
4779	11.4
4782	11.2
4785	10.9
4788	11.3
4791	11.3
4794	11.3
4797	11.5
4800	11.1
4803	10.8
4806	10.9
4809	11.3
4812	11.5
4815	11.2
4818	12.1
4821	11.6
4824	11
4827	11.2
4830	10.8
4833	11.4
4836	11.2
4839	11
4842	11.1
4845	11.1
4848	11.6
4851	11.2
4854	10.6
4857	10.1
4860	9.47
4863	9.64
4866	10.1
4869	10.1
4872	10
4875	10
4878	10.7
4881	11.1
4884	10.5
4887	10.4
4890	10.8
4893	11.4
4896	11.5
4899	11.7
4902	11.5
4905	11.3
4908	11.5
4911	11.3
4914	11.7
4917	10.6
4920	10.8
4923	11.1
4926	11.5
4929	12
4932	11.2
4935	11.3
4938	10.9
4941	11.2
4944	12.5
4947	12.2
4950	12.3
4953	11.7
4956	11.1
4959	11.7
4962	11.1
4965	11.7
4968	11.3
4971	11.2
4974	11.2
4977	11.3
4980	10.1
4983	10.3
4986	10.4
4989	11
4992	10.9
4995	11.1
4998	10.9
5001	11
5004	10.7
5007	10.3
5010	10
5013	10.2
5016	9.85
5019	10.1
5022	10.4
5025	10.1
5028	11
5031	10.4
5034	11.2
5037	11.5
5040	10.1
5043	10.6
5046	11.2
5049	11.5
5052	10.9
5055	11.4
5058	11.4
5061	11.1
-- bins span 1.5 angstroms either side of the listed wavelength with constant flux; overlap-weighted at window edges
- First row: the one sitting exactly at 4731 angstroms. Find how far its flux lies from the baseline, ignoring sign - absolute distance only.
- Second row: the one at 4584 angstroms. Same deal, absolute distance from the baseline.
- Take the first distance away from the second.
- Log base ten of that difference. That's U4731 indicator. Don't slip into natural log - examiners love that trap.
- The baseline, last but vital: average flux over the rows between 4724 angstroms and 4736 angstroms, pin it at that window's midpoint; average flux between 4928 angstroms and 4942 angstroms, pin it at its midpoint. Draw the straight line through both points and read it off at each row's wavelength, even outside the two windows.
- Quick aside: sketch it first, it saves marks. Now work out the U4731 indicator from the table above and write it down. -0.17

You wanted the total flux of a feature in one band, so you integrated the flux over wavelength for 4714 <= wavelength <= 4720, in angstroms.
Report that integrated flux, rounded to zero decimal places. 67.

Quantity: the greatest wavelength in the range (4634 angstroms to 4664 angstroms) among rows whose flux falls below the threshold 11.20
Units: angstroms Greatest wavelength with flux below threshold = 4662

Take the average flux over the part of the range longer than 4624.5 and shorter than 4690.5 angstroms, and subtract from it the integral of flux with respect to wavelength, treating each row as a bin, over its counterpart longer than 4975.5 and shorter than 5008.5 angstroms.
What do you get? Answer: -344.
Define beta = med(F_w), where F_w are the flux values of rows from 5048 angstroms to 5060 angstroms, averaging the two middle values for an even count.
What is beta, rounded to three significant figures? 11.4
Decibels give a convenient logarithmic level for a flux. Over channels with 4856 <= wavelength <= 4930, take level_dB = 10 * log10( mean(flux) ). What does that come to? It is 10.3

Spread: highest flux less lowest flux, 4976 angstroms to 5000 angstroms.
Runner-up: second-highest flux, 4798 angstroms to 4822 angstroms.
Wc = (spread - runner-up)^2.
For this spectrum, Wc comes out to 108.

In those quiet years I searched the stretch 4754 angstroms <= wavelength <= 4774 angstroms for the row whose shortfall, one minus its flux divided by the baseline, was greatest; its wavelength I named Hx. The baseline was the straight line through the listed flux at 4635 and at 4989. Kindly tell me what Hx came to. 4764 angstroms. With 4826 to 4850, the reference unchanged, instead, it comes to 4830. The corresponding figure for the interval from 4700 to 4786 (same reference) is 4707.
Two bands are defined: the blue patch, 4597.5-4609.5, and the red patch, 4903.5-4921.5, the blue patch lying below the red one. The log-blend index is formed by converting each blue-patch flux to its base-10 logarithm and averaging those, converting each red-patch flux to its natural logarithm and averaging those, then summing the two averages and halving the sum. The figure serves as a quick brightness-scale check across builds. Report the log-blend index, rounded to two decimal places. 1.72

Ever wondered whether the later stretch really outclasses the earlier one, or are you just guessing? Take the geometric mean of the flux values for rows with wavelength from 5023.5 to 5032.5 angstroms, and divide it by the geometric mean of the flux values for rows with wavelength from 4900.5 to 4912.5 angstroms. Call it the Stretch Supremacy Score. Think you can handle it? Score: 0.92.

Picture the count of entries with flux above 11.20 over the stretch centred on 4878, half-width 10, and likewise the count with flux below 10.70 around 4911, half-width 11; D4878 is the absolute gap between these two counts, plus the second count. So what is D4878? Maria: 2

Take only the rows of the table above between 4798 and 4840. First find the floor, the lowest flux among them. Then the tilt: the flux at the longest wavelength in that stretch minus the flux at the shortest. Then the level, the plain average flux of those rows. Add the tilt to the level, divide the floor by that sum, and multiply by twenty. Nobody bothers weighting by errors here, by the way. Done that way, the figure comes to 19.4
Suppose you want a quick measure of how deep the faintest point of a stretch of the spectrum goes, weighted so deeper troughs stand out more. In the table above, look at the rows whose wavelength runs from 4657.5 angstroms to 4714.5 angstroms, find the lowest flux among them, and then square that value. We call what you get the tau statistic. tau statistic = 89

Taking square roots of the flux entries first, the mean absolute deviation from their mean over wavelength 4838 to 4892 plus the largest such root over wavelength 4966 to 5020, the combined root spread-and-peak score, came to 3.44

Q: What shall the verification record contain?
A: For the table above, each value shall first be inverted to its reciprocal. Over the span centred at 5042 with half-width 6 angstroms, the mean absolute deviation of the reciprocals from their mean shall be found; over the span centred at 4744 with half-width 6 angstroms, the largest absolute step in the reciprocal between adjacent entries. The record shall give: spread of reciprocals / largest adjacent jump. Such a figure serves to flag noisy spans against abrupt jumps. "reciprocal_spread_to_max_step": 1.8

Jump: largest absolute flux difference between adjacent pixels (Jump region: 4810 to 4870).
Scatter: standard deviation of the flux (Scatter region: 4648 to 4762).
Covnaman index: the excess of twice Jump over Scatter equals 1.2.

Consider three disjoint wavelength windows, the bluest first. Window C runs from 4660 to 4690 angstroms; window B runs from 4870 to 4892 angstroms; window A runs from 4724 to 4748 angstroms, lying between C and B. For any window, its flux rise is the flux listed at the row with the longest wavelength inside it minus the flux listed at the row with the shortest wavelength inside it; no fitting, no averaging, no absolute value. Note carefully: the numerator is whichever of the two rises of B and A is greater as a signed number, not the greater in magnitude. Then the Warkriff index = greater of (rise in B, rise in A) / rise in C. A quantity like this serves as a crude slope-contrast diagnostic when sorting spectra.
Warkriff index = 1.5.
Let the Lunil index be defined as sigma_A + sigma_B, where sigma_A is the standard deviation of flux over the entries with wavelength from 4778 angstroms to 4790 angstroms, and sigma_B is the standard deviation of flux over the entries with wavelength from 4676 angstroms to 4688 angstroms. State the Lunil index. 0.4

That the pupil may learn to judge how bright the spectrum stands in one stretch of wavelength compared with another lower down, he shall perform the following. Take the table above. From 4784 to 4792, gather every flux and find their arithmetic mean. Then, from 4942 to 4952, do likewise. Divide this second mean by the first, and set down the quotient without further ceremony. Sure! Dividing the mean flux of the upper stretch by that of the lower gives 1.10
